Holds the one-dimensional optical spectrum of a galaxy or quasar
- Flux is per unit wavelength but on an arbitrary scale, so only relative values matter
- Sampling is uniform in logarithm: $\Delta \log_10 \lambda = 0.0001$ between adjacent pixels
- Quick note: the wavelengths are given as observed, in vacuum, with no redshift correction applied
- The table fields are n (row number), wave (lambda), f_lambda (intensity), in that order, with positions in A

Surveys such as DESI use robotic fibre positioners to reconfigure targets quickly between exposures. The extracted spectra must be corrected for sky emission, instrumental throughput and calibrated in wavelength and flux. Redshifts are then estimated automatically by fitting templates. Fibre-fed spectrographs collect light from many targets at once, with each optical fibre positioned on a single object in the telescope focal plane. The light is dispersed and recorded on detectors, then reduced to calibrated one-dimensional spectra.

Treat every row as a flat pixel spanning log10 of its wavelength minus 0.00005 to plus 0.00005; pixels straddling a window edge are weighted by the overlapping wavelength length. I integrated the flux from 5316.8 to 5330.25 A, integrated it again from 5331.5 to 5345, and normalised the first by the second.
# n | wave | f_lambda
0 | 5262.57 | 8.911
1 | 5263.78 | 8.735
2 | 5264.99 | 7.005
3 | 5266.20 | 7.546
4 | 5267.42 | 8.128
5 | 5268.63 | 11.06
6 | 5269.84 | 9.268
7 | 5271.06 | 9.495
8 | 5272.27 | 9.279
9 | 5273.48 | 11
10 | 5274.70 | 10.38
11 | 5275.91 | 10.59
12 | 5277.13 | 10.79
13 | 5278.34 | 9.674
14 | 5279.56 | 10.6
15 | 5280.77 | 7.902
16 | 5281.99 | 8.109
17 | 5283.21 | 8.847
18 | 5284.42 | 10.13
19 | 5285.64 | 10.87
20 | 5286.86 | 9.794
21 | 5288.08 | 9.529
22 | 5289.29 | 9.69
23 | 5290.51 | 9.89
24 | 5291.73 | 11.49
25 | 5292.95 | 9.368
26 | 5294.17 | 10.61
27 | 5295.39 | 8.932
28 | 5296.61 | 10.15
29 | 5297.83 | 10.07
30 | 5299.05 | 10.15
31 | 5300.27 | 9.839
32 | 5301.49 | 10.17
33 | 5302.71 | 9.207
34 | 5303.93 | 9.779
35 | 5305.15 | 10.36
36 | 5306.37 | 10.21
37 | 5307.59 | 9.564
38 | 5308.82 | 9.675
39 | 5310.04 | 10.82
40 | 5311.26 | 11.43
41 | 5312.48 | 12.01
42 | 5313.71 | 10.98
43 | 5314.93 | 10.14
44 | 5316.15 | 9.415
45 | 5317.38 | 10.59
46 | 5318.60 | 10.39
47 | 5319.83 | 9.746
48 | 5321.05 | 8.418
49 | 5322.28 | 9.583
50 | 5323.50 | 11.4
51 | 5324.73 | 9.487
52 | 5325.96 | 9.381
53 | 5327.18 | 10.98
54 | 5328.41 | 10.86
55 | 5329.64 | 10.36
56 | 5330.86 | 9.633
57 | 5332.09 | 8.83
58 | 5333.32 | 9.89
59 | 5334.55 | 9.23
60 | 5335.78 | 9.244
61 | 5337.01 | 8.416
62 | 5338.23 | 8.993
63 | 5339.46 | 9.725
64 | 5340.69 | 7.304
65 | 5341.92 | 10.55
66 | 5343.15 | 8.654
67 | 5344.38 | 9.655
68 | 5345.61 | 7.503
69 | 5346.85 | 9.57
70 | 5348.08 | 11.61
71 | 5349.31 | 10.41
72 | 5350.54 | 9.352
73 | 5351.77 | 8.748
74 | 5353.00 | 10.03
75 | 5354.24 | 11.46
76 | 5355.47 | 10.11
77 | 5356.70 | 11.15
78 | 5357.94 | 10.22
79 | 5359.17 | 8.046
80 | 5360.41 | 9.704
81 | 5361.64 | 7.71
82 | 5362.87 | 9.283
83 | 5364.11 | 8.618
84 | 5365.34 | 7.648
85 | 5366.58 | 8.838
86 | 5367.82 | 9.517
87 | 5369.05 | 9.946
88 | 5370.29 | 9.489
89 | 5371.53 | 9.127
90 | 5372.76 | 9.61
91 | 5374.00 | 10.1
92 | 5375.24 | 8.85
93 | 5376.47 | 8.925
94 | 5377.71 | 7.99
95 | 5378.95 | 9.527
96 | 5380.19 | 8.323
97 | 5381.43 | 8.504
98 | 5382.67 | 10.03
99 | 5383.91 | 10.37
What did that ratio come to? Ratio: 1.10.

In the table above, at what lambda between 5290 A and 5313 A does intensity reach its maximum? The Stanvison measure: 5312.48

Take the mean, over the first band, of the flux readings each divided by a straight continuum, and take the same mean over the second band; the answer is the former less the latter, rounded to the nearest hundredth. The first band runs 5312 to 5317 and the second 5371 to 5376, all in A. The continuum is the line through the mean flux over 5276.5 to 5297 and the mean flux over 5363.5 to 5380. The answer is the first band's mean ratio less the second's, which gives 0.07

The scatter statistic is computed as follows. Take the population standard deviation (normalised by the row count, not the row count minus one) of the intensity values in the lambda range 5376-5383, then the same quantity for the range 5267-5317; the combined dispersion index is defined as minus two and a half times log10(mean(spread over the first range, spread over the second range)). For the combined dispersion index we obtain 0.25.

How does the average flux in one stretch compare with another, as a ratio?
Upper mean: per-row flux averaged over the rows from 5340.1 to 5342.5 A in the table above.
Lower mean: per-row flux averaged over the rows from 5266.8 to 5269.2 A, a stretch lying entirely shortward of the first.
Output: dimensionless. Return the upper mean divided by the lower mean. 0.93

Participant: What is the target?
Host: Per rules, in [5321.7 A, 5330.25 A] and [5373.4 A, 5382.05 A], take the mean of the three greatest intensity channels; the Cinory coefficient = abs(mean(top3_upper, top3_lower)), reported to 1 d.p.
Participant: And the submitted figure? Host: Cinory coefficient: 10.3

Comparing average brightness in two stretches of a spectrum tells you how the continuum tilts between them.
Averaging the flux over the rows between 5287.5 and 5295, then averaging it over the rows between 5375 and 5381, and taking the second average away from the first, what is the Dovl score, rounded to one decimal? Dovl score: 1.4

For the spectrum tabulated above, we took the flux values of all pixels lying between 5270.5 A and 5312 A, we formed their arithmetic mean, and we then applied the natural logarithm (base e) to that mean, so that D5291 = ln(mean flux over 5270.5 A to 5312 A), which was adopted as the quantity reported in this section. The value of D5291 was 2.30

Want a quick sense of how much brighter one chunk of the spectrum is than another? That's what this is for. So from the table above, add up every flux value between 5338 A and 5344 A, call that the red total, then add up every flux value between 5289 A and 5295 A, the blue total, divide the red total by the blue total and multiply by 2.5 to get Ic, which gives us 2.21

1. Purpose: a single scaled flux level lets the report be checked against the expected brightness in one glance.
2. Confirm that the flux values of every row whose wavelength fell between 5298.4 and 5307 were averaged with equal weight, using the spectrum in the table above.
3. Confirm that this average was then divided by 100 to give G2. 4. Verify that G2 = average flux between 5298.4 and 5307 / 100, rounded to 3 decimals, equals 0.100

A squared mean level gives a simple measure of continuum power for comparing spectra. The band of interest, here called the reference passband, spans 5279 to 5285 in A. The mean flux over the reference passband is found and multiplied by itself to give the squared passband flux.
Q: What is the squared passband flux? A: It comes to 83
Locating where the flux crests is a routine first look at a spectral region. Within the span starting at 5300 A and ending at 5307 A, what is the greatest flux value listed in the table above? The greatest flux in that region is 10.36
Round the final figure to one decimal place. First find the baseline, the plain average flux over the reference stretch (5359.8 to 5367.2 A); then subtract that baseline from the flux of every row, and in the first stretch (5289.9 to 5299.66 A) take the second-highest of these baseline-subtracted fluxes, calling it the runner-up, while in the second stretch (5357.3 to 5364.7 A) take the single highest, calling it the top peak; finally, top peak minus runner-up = -0.4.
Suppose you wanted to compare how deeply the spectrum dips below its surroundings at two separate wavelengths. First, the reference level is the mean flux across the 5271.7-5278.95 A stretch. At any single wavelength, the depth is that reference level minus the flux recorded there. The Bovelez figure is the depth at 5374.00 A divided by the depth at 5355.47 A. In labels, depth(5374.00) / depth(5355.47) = 1.1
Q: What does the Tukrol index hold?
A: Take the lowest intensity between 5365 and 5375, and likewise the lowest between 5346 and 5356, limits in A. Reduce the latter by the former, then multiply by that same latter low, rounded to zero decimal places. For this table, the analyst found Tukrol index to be 10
